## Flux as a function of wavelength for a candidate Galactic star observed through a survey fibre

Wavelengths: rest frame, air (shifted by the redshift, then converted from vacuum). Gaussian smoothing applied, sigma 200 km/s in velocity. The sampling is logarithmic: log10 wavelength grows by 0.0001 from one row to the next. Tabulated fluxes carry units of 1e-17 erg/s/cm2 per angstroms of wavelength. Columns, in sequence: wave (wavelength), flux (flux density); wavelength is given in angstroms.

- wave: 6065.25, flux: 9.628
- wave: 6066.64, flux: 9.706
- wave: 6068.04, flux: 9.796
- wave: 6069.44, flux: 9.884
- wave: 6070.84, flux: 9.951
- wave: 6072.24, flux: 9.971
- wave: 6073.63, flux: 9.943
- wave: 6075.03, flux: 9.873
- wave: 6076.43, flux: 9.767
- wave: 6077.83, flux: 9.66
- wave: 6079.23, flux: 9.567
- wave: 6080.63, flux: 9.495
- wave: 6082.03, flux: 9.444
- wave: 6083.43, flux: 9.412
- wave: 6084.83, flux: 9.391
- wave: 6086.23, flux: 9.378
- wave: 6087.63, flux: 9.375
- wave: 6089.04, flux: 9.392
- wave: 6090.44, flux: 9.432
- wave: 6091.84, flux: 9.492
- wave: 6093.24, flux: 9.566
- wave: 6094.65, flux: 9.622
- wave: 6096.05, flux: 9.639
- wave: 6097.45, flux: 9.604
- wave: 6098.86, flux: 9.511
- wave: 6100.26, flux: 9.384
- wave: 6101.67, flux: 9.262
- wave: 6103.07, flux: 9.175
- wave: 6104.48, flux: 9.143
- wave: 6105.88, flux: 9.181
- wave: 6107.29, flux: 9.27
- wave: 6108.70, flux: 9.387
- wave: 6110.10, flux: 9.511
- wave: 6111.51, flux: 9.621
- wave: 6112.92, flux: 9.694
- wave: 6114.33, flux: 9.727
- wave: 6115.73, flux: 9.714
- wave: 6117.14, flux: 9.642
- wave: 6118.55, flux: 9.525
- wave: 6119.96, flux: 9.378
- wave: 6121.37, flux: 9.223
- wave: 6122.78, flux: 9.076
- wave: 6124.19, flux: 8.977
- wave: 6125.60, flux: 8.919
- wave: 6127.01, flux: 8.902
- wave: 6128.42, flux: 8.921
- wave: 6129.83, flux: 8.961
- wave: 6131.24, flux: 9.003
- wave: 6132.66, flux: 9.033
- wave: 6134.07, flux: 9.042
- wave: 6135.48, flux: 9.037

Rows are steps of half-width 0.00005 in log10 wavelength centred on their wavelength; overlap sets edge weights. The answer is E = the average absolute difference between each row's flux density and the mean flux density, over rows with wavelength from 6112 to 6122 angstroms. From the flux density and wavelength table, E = 0.16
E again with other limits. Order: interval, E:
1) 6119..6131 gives 0.14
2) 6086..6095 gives 0.08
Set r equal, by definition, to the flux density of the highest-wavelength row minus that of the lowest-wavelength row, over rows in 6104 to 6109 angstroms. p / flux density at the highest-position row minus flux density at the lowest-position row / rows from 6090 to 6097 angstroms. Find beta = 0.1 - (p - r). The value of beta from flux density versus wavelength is 0.1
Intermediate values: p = 0.21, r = 0.2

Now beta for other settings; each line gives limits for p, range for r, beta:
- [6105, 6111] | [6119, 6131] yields -0.6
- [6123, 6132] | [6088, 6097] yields 0.3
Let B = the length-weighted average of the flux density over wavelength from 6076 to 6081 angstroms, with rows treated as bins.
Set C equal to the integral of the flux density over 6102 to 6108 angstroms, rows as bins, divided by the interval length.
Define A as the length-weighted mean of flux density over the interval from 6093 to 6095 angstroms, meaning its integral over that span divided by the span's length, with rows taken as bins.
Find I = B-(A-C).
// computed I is 9.3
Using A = 9.56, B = 9.62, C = 9.19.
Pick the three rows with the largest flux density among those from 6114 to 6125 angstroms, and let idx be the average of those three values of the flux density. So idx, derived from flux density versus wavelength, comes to 9.69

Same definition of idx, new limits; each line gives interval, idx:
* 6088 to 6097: 9.61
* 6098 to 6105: 9.39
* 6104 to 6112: 9.51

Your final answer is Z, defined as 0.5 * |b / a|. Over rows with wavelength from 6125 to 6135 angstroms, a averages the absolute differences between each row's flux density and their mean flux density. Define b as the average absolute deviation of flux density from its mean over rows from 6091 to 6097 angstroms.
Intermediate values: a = 0.05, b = 0.05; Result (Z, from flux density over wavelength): 0.5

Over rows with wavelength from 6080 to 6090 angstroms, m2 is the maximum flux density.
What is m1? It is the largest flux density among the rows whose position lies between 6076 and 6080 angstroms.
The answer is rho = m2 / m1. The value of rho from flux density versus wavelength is 0.97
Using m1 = 9.767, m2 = 9.495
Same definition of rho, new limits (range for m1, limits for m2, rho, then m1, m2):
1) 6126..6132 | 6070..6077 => 1.11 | 9.003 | 9.971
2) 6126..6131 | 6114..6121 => 1.09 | 8.961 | 9.727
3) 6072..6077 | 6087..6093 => 0.95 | 9.971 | 9.492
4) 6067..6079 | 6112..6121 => 0.98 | 9.971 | 9.727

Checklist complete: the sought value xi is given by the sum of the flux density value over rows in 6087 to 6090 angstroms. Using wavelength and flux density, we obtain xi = 18.77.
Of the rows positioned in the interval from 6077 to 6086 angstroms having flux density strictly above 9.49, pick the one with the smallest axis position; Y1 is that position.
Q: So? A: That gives 6077.83 angstroms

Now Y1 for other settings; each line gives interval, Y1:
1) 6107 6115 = 6110.10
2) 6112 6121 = 6112.92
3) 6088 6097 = 6091.84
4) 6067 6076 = 6068.04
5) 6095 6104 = 6096.05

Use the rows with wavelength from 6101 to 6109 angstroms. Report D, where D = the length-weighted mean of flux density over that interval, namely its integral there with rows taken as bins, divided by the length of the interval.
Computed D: 9.23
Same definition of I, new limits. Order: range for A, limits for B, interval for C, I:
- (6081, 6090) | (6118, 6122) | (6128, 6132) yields 8.9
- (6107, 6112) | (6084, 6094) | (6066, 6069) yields 9.7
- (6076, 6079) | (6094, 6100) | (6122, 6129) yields 8.9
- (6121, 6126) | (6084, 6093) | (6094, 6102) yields 9.9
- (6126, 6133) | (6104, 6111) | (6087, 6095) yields 9.8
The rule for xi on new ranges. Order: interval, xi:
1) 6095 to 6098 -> 19.24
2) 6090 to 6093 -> 18.92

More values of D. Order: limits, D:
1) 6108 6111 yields 9.47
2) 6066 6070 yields 9.78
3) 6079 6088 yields 9.44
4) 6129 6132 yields 8.96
